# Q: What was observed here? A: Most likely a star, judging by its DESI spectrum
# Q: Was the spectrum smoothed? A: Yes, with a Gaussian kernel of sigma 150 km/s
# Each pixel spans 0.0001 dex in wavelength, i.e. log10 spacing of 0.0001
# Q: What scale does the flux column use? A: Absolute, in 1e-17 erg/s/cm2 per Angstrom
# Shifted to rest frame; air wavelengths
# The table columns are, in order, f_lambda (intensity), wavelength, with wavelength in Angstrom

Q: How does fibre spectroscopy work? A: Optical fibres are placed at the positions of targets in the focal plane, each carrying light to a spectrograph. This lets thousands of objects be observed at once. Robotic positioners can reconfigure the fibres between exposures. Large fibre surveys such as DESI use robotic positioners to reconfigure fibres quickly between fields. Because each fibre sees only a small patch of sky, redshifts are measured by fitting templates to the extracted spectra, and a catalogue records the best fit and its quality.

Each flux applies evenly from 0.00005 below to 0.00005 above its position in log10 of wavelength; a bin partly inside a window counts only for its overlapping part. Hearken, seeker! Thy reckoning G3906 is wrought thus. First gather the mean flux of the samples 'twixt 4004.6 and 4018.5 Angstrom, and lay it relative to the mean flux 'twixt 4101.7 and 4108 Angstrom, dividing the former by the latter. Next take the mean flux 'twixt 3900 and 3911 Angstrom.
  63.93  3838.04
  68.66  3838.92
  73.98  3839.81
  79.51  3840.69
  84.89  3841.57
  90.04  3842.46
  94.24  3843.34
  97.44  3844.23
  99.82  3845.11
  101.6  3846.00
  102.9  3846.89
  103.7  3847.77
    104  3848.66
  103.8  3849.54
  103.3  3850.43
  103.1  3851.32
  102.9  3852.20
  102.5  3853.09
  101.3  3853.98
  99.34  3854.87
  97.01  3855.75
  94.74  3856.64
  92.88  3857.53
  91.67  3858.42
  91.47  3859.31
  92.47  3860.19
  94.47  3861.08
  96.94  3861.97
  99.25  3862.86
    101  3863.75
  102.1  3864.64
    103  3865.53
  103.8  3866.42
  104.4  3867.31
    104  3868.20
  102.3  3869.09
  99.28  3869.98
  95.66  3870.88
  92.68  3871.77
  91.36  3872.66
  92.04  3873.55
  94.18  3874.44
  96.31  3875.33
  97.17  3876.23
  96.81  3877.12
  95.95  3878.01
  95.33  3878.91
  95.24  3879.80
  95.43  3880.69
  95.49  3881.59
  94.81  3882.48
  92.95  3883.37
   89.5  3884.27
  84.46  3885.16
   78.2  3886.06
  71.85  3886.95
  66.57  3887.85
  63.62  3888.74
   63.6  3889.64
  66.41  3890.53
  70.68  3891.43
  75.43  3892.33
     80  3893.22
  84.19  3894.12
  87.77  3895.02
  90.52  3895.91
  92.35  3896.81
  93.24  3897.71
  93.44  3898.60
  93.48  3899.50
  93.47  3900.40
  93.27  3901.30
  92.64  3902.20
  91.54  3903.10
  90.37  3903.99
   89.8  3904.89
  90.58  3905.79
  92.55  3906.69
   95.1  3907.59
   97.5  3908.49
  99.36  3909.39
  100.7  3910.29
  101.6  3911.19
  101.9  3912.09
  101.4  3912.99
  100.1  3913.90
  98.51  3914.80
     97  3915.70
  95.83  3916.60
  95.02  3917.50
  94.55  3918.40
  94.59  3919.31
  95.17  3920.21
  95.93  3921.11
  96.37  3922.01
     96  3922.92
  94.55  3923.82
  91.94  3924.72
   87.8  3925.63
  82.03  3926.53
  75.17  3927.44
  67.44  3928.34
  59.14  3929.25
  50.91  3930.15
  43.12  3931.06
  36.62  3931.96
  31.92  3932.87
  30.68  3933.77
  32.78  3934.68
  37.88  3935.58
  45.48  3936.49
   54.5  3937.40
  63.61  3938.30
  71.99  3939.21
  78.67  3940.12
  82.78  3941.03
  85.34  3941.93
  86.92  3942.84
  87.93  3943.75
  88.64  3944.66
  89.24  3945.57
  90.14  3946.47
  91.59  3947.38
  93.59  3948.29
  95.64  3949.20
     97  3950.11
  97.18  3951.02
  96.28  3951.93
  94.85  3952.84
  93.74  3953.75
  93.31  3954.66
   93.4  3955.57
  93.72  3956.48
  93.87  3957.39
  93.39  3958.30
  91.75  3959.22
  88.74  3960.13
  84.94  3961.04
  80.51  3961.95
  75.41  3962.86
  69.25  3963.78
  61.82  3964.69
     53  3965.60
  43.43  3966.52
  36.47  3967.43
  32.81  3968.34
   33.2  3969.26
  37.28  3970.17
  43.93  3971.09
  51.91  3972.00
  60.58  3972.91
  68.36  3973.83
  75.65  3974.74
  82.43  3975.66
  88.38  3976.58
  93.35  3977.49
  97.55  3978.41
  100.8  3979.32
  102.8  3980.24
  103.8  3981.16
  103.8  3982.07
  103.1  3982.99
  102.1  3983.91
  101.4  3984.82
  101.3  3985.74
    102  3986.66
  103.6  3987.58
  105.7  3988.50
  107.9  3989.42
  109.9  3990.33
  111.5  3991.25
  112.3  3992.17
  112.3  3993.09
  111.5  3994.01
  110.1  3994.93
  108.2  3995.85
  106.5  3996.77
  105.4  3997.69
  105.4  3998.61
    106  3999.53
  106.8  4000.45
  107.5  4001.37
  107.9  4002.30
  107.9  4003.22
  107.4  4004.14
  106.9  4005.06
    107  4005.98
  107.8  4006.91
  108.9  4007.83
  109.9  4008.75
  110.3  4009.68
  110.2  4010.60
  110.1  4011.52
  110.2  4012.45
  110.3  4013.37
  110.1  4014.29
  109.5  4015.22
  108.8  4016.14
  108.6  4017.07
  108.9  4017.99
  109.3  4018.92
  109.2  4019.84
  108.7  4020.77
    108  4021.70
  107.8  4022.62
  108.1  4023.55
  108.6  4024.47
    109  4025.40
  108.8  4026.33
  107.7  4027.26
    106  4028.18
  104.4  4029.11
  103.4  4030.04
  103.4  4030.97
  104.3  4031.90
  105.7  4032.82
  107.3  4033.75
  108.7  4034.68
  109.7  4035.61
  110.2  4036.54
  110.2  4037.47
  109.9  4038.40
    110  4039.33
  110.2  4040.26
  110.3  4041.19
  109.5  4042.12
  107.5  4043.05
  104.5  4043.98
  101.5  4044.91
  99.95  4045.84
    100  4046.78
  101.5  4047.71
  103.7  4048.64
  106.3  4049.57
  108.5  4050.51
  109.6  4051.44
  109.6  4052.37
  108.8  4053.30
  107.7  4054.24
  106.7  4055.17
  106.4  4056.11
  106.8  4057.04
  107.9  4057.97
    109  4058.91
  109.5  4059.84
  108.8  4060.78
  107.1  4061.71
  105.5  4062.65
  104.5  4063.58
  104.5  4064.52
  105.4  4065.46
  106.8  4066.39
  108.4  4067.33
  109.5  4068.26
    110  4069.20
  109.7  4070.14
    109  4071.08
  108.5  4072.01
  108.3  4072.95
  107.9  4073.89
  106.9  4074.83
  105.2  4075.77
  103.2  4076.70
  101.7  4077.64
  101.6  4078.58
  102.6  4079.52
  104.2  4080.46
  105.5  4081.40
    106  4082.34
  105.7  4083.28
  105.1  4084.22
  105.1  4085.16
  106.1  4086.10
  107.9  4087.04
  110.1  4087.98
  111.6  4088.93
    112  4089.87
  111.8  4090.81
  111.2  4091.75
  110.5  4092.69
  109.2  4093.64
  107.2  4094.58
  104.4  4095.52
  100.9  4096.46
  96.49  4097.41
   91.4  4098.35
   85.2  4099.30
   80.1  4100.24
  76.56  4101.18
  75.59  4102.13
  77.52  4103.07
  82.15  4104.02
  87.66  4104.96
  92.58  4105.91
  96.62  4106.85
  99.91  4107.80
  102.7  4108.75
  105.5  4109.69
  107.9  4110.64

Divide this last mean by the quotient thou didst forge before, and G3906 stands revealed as 75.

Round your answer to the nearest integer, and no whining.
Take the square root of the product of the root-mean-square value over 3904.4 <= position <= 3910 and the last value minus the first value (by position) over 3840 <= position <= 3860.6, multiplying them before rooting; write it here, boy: 35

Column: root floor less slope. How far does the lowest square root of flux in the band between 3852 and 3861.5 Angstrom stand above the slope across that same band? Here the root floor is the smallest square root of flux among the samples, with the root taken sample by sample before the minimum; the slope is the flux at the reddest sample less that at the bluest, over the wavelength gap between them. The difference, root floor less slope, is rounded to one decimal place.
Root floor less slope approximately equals 10.5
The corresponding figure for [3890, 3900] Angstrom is 5.1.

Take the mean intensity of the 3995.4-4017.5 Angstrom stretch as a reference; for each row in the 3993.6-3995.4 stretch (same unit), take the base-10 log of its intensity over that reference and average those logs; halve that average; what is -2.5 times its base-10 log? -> 5.7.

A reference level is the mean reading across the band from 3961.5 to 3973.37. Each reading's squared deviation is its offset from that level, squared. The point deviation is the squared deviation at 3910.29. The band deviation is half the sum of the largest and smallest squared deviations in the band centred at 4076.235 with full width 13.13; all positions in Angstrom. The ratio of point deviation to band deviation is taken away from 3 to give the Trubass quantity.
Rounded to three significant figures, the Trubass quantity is 2.18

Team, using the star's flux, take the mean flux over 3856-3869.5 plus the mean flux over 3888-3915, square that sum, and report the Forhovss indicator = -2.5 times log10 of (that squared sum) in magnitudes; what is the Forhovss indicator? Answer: -11.4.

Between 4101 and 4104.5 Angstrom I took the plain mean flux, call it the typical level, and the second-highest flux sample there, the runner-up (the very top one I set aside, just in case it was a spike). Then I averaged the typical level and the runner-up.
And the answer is 78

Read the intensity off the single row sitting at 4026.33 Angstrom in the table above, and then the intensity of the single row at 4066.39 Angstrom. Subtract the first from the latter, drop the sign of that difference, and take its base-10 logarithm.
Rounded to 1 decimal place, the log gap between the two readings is 0.3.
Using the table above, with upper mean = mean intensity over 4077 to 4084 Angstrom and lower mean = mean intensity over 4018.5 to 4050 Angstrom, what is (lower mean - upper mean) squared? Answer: 9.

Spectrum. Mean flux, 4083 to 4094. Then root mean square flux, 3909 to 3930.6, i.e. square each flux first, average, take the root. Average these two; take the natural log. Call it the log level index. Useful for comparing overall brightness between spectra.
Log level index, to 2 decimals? 4.61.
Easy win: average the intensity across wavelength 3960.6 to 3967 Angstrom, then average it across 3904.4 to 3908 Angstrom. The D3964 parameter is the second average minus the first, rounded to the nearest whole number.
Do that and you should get 25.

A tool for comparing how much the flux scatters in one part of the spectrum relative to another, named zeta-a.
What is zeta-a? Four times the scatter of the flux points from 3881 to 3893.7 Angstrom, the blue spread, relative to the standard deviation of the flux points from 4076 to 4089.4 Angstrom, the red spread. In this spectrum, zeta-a 16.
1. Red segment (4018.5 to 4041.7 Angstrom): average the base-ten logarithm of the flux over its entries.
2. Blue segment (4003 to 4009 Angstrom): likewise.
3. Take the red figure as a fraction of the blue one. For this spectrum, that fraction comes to 1.00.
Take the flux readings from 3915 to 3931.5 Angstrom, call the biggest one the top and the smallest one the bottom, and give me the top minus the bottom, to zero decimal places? 54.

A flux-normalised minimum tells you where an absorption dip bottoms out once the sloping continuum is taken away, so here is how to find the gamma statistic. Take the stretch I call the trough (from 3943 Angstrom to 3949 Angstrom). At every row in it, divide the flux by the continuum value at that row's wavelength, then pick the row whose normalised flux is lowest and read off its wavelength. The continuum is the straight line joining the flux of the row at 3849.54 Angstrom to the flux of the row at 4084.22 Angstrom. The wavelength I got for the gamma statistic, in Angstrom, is 3943.75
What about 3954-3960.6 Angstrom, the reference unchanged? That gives 3960.13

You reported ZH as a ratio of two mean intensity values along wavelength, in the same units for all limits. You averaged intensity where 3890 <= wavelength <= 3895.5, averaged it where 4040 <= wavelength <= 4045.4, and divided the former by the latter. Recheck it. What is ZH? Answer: 0.7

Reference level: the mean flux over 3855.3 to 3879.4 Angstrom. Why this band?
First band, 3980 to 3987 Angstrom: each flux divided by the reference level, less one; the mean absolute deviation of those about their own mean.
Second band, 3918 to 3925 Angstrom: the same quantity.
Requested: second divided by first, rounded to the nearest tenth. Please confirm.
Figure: 1.2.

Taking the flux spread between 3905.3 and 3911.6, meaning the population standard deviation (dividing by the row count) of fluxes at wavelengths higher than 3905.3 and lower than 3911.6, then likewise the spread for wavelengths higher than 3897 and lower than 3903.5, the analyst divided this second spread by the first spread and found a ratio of 0.2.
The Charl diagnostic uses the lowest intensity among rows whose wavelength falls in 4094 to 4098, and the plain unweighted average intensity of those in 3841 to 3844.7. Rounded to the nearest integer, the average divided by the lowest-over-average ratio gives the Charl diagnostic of 87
